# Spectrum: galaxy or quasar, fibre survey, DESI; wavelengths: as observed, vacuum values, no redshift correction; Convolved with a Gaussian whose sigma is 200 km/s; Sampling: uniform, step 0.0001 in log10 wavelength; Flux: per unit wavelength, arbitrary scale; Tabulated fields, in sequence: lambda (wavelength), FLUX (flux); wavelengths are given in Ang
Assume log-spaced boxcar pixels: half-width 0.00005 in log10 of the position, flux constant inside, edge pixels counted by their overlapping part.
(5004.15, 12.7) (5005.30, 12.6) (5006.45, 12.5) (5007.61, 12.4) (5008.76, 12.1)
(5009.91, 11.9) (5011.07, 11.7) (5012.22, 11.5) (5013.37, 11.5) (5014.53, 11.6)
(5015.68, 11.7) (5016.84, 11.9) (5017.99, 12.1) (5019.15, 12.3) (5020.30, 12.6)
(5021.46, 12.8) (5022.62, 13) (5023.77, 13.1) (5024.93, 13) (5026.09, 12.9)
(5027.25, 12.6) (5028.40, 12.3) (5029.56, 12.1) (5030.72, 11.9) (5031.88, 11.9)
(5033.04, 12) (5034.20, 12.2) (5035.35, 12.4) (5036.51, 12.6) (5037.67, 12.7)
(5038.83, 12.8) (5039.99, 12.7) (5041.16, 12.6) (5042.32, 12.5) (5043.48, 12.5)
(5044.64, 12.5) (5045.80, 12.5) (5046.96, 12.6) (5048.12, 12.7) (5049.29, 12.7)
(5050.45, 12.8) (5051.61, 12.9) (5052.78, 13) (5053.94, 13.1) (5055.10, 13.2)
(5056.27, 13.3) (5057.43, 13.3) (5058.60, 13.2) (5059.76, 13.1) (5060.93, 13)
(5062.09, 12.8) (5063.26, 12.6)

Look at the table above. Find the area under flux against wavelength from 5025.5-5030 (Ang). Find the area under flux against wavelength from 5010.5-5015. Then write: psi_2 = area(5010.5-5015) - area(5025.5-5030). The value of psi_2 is -4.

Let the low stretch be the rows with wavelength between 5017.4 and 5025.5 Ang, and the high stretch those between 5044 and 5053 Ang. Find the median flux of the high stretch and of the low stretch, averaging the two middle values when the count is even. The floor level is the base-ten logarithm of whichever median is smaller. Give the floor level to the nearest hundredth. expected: 1.10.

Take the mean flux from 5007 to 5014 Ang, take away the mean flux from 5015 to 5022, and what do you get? -0.38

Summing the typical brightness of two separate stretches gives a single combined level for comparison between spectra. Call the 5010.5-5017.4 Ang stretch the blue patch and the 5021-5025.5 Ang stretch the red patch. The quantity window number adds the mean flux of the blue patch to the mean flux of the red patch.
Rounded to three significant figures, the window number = 24.6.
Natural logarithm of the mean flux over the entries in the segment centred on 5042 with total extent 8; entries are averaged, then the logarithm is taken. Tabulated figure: 2.53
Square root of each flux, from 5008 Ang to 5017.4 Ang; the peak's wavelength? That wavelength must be 5008.76 Ang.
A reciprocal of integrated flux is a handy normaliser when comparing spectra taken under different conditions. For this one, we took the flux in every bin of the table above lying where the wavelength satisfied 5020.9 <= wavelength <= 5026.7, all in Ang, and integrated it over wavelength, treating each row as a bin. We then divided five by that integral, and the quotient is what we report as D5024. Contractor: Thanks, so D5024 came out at 0.067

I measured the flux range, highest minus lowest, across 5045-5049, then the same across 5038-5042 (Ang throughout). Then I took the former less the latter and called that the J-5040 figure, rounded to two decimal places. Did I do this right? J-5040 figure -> 0.00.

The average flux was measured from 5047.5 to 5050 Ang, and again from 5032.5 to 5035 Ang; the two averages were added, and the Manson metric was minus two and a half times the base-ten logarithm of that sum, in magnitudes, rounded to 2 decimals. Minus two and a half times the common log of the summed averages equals -3.49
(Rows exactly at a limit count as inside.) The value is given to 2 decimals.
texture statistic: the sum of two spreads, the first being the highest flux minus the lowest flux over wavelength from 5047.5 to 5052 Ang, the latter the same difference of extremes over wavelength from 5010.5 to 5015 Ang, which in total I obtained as 0.40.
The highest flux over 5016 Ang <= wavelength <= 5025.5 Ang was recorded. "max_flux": 13.1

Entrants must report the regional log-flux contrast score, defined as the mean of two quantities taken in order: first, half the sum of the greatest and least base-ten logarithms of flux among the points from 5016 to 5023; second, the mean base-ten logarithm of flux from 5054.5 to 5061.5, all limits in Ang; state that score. 1.107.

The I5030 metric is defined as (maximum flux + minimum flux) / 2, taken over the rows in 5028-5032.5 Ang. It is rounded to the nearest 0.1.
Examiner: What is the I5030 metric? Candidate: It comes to 12.1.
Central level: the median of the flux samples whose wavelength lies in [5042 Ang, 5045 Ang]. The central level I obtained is 12.5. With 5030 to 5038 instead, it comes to 12.2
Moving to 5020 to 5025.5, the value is 13.0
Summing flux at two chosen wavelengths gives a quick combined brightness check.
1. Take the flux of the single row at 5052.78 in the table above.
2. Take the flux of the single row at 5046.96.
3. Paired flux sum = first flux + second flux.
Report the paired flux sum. 25.6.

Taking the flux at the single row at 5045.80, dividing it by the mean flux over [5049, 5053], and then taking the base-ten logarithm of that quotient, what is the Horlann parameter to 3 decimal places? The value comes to -0.012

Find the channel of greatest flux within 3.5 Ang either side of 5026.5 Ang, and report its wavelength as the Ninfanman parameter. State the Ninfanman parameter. 5023.77 Ang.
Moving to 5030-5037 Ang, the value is 5036.51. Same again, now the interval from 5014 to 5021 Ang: 5020.30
